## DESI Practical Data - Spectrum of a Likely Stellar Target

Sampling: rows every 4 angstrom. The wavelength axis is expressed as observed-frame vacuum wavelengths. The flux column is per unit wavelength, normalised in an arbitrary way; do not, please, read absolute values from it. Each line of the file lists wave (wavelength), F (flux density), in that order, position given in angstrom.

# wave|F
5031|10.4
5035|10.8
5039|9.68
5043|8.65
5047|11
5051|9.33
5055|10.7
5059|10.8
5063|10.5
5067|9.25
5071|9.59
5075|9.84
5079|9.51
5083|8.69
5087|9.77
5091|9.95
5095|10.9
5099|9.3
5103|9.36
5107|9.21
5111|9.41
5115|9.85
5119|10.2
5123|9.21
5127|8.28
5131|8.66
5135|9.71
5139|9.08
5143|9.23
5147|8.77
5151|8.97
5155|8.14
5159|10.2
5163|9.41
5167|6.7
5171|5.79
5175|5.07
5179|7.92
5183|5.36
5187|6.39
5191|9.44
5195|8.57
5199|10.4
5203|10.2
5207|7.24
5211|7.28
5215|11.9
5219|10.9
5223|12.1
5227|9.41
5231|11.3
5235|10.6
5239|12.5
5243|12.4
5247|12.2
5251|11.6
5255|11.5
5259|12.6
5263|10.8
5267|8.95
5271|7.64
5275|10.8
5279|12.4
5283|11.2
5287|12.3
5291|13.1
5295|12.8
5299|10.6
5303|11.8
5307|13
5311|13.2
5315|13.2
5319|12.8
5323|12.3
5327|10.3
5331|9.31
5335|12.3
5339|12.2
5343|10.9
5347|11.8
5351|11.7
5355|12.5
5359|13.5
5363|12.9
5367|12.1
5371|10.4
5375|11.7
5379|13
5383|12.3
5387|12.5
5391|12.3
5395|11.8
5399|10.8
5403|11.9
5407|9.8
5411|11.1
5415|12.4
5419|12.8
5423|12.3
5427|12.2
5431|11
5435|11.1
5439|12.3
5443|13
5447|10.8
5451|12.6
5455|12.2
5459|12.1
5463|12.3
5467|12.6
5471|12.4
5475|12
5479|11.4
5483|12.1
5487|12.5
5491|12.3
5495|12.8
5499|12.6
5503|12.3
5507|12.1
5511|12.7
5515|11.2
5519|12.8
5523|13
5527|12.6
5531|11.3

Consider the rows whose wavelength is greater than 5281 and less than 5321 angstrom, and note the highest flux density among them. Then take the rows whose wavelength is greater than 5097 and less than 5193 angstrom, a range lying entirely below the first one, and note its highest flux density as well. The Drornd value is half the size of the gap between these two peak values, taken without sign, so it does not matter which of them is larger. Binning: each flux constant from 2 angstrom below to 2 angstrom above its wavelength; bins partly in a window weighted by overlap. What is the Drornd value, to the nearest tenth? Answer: 1.5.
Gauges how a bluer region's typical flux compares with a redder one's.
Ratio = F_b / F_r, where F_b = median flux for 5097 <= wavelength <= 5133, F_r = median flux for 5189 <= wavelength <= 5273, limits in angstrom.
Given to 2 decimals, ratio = 0.86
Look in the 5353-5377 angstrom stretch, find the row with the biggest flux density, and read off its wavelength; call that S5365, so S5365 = 5359 angstrom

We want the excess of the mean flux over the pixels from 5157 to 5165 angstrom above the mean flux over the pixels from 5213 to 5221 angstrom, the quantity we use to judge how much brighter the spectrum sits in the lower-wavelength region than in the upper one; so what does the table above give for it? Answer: -1.6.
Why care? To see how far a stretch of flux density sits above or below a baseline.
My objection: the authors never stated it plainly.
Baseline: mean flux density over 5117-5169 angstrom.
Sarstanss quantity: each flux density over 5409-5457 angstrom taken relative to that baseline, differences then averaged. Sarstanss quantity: 3.02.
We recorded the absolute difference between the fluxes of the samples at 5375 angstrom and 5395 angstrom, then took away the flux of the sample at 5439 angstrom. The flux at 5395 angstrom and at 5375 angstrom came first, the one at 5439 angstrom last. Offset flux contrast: -12.2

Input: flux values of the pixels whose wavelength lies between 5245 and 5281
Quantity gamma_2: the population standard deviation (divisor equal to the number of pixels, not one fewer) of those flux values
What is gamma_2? 1.6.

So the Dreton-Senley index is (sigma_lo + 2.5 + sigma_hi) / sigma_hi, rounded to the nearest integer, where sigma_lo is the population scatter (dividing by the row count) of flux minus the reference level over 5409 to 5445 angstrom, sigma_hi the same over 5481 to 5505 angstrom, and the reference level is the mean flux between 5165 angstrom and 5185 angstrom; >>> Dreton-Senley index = 15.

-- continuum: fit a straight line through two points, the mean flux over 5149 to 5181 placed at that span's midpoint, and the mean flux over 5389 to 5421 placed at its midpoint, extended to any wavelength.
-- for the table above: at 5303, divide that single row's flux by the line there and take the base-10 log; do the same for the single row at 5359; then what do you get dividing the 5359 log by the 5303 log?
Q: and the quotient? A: 1.3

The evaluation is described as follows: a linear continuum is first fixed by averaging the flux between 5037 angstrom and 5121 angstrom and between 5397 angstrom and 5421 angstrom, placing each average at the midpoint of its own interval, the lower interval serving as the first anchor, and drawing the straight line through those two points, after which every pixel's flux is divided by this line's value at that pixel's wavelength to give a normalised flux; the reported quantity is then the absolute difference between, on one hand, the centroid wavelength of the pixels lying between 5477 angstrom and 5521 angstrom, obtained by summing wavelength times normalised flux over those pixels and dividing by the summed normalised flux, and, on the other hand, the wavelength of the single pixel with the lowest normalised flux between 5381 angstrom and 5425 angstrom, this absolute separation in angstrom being 92.0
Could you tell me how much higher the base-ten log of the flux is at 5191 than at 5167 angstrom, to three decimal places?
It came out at 0.149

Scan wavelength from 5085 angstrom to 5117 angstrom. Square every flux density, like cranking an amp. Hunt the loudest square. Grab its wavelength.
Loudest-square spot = 5095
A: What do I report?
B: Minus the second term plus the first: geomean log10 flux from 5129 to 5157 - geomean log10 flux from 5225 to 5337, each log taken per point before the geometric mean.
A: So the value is -0.11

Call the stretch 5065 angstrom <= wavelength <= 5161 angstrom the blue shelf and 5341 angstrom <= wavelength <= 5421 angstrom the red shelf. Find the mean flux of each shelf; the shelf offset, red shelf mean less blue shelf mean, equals 2.5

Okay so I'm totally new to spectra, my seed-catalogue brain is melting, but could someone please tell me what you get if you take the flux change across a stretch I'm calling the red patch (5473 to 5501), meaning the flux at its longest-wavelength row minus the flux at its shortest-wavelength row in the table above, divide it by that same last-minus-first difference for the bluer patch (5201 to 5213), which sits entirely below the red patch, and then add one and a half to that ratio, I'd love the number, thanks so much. 1.3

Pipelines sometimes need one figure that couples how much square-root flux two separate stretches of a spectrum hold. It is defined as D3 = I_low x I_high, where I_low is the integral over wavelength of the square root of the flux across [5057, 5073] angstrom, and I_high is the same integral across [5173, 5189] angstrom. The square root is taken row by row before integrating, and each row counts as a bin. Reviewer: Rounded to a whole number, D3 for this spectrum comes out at 2008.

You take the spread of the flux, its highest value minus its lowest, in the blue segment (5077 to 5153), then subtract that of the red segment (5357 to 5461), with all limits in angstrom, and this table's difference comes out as -1.1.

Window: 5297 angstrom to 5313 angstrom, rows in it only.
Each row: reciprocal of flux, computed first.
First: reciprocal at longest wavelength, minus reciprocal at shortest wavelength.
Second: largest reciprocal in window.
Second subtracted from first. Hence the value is -0.113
